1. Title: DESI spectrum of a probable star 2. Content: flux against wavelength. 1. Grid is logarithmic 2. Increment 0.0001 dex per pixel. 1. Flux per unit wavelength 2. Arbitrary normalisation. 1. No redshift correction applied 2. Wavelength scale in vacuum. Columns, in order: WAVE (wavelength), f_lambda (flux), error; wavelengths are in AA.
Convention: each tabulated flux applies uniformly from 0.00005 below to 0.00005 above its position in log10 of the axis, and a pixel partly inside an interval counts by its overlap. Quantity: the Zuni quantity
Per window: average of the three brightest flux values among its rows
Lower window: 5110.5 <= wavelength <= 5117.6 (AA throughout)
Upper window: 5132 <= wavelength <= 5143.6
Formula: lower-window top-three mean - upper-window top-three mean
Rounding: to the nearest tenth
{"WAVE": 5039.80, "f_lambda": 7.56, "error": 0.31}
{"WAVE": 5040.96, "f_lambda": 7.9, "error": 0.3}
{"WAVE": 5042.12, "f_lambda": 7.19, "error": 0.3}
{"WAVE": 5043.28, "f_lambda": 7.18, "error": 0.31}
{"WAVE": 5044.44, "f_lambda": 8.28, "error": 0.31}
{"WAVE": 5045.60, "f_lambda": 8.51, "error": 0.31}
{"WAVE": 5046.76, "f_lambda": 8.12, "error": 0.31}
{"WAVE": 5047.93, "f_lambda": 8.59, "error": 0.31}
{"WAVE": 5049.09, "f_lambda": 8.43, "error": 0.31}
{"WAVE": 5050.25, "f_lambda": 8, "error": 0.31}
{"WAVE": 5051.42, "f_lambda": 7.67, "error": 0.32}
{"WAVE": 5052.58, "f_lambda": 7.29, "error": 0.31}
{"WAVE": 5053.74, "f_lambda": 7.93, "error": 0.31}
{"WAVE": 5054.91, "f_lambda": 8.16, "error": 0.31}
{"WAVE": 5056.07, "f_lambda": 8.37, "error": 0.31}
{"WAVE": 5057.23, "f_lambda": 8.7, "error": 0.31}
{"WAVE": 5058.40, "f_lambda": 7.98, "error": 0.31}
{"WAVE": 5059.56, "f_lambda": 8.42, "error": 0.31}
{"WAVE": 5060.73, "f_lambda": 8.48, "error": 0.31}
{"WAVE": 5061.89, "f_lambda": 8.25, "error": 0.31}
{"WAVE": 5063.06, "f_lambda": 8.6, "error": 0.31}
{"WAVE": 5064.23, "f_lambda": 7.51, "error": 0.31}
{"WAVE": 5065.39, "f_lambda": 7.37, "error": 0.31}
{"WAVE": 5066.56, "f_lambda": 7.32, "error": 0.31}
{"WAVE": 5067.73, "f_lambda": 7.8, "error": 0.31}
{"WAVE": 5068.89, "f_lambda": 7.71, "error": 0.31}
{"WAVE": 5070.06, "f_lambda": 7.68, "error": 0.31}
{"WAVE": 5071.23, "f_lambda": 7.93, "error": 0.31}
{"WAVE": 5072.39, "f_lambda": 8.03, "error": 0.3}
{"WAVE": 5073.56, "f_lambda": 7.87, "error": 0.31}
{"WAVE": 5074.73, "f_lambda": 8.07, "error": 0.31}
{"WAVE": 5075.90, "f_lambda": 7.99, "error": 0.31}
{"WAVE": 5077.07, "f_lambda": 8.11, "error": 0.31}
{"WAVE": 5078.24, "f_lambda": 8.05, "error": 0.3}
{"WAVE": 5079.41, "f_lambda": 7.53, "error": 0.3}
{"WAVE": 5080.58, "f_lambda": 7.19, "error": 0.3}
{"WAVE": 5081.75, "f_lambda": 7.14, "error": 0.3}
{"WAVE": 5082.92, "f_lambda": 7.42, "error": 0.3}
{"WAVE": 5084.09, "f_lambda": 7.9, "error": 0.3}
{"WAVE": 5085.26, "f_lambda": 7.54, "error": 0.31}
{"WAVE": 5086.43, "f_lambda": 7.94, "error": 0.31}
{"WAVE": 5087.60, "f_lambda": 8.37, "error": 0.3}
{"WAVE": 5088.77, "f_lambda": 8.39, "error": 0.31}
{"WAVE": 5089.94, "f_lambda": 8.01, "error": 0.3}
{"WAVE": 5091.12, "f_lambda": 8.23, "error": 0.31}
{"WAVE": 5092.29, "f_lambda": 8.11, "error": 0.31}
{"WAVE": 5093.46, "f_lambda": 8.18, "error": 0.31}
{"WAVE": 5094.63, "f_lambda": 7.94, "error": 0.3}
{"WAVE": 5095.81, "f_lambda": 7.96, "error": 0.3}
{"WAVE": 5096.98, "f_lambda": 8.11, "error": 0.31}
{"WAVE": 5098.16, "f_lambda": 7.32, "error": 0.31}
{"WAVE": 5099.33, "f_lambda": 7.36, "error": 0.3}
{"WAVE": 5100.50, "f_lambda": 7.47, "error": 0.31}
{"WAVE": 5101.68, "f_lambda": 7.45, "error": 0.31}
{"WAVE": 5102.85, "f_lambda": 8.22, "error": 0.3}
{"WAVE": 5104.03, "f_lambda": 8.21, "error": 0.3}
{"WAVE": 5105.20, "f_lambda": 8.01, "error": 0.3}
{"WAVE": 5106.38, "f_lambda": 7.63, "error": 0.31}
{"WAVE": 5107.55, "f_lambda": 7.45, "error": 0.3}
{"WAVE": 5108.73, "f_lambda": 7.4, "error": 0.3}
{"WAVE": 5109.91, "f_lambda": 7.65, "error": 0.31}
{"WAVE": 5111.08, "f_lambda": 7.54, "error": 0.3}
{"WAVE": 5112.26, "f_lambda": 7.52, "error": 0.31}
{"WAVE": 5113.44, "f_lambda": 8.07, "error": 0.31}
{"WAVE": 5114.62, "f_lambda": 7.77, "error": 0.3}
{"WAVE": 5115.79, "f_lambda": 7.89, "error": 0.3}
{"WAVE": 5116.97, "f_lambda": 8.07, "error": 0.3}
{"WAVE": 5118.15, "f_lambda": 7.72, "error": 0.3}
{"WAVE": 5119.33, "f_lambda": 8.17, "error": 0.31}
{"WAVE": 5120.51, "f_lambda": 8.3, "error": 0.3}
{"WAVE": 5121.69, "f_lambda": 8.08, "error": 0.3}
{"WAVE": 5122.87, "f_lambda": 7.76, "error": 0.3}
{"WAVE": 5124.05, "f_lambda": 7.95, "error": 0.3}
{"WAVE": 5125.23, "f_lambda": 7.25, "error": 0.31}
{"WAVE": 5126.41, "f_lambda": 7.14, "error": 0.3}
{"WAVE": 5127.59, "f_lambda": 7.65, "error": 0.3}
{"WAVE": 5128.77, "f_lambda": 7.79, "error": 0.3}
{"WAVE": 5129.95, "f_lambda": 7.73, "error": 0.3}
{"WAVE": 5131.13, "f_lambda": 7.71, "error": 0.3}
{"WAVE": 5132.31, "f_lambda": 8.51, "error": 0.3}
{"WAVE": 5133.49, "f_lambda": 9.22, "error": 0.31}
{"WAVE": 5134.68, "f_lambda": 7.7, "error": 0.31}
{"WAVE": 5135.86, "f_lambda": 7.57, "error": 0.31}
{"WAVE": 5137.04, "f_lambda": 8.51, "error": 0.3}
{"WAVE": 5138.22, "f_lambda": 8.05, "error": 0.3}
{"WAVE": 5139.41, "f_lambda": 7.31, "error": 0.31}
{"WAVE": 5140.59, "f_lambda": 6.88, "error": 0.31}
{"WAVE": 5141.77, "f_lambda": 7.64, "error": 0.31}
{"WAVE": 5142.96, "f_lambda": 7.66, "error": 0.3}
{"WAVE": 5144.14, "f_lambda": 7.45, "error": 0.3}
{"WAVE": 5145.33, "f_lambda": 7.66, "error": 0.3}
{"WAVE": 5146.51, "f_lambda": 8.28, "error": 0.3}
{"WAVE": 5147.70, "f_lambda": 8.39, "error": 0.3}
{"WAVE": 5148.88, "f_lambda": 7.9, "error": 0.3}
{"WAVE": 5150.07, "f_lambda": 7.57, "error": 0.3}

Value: -0.7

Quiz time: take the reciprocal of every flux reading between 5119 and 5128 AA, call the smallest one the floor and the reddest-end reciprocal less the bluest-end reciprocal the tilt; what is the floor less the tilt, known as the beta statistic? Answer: 0.112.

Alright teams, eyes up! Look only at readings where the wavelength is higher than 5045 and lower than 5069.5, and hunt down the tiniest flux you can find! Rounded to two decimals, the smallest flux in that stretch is 7.29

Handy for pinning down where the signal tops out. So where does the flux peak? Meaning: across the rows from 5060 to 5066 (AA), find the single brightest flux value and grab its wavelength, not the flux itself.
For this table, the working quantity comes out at 5063.06 AA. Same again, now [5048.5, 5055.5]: 5049.09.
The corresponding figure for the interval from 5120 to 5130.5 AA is 5120.51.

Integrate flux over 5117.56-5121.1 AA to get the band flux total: 28.5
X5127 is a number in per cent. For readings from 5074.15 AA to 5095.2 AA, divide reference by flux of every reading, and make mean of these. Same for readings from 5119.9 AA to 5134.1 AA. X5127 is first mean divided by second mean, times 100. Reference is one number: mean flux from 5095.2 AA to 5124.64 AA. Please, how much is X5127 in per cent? 100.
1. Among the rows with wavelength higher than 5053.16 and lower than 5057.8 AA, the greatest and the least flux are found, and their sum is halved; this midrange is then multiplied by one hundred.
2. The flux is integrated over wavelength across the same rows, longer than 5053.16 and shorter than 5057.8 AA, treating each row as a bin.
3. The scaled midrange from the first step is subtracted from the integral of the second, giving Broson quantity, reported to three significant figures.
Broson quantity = -793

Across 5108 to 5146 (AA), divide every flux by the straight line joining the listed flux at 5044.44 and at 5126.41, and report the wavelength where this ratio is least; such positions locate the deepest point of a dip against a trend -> 5140.59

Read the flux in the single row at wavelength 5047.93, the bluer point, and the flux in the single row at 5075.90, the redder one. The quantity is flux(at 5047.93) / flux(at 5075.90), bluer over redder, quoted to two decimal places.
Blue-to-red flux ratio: 1.08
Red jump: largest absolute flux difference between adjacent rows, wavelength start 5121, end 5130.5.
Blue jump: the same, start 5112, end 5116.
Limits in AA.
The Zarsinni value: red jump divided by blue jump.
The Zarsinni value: 1.3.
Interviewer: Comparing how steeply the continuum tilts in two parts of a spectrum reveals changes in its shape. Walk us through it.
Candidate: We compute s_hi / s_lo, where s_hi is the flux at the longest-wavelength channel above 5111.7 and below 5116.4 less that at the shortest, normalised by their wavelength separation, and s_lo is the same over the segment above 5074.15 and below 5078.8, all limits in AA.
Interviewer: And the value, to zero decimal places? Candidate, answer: -18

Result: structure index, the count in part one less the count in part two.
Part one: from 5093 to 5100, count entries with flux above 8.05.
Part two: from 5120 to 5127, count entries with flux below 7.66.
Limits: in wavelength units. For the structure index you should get 0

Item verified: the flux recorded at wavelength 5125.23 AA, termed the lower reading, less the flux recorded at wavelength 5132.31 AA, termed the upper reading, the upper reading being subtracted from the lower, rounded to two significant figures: -1.3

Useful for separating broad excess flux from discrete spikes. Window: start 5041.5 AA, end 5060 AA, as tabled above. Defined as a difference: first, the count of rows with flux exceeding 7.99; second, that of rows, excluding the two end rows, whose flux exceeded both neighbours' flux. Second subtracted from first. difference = 7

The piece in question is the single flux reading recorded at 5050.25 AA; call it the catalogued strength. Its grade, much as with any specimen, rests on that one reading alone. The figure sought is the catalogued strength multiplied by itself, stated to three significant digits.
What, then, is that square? 64.0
